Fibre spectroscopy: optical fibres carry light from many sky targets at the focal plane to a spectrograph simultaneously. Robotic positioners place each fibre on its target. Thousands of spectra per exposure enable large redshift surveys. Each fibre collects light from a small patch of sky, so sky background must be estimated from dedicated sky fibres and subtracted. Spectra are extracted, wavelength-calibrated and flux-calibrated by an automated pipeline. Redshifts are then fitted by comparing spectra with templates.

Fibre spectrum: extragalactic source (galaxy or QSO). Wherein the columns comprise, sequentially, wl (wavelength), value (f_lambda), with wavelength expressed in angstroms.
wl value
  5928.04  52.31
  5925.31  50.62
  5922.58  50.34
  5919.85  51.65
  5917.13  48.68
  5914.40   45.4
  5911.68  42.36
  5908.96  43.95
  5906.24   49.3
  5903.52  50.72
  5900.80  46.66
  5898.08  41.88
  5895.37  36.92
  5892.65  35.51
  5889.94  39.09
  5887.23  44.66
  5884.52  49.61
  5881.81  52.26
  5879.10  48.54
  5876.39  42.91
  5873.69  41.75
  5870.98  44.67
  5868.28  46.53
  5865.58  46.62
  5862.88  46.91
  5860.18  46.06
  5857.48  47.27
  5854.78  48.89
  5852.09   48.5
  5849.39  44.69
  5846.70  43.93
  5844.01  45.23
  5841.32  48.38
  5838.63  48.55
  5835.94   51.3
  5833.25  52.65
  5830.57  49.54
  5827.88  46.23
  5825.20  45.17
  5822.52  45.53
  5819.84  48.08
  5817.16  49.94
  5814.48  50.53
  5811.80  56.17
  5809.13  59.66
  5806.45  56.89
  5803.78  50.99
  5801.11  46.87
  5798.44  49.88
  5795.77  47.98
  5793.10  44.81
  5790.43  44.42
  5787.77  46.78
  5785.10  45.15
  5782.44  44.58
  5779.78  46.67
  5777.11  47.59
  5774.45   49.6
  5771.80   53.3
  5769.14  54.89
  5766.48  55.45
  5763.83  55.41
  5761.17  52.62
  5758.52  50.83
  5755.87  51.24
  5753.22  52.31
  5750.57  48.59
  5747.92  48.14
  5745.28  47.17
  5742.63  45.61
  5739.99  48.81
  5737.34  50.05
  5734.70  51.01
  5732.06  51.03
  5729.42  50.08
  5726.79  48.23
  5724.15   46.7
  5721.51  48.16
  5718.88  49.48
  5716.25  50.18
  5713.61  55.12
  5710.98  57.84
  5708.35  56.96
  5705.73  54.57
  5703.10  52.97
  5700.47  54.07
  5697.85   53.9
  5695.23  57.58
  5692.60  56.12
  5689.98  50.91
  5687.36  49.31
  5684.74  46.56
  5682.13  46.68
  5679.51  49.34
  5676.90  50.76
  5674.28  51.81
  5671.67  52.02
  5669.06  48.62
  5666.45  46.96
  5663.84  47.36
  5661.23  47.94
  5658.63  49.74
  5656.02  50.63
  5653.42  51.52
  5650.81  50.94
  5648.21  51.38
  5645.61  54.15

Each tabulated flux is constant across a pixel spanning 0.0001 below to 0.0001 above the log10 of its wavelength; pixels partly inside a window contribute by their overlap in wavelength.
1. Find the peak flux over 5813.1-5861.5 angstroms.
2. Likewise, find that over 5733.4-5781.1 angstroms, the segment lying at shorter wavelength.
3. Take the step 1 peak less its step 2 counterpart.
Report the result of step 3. -3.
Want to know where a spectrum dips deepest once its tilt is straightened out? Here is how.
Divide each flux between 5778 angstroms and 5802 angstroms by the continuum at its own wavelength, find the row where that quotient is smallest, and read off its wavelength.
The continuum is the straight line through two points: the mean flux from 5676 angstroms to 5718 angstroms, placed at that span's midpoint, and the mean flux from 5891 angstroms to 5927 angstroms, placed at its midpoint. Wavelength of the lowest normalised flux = 5782.44 angstroms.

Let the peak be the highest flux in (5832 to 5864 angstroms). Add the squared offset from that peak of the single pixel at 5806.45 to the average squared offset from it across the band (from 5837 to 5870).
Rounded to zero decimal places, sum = 55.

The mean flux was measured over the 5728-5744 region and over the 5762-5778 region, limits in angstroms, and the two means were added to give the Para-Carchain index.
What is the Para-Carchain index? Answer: 102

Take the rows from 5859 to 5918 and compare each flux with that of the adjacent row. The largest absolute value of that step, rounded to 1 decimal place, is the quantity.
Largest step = 5.6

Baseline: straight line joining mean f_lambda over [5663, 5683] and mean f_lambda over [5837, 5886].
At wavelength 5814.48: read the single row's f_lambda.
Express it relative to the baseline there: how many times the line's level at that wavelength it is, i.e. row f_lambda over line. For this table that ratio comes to 1.07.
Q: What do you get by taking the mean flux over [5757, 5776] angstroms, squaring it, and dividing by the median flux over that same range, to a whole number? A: 53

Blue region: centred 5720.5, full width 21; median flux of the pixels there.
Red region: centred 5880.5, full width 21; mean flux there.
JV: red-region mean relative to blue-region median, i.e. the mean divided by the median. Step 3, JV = 0.91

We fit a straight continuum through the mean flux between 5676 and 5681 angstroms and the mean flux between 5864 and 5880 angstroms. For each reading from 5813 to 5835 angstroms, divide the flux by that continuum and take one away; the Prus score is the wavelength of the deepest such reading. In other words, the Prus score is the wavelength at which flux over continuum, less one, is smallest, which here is 5825.20 angstroms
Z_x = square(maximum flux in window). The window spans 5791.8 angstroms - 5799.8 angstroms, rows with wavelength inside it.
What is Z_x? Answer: 2488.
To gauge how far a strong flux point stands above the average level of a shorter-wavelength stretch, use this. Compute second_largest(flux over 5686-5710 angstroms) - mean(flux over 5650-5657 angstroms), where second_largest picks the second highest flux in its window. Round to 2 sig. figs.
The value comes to 5.9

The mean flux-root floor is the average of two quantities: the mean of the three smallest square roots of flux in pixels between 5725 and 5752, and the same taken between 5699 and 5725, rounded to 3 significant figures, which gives 6.89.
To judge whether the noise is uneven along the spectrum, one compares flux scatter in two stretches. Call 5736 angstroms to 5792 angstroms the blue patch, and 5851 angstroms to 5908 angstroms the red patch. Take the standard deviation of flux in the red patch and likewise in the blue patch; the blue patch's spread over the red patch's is 0.79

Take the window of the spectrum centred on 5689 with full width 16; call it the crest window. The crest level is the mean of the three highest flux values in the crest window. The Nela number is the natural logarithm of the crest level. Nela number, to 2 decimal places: 4.00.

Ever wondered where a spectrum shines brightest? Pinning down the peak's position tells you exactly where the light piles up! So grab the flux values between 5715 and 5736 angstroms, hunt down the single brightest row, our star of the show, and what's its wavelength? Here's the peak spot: 5732.06 angstroms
